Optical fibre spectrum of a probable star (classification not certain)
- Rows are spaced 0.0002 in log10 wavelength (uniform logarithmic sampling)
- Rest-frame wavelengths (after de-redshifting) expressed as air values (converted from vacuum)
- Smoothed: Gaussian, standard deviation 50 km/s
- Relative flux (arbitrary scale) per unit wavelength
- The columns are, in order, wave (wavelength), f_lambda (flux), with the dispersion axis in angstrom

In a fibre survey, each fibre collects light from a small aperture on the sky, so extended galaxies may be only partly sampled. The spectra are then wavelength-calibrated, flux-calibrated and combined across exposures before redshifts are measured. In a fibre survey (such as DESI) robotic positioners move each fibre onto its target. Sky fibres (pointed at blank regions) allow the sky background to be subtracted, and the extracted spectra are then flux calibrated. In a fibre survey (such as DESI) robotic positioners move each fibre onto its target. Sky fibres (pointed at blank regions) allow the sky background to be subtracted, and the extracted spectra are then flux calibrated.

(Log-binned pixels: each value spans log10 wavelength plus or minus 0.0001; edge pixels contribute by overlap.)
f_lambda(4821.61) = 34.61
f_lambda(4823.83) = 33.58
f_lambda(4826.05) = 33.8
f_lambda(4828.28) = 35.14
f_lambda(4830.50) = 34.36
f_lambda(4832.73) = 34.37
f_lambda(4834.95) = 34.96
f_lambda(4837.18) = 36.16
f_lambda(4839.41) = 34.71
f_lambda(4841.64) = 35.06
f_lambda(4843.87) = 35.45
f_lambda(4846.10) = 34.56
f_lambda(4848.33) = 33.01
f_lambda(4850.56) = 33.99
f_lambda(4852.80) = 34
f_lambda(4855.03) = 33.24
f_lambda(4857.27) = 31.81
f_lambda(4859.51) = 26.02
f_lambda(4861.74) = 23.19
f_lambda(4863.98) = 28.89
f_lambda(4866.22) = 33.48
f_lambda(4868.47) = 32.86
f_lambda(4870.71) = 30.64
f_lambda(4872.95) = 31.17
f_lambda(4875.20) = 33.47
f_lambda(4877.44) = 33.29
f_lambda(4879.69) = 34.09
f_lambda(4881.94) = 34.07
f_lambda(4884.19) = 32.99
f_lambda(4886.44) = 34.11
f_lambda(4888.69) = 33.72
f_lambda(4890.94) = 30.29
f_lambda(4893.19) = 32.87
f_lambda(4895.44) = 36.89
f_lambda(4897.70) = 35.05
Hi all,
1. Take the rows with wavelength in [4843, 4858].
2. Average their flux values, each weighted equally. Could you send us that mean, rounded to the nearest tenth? 33.7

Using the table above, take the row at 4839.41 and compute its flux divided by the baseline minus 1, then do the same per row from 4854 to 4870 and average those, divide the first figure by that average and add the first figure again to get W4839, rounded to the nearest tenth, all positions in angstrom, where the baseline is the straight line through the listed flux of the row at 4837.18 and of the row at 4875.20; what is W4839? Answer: 0.2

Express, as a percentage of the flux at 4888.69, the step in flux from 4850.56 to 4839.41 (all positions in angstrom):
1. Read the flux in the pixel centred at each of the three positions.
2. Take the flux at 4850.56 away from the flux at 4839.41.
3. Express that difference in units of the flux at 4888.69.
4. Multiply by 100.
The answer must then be 2.1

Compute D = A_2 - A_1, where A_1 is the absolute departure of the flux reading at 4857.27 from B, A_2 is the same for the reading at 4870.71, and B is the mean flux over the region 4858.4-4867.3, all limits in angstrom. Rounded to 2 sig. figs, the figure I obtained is -1.2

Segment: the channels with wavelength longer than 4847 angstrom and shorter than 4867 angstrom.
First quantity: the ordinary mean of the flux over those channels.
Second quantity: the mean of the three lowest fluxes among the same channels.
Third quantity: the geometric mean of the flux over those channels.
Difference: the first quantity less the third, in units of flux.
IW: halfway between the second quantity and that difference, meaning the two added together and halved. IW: 13.1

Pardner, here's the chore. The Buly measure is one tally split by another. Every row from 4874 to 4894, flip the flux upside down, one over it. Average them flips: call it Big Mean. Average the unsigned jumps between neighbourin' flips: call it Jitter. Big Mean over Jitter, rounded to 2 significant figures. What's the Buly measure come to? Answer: 26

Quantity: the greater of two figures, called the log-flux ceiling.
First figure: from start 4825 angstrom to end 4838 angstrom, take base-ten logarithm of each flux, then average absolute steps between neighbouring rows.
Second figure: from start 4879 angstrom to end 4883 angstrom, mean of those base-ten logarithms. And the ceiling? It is 1.532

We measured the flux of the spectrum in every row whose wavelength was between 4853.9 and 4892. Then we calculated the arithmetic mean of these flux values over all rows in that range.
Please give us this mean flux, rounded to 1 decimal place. 31.6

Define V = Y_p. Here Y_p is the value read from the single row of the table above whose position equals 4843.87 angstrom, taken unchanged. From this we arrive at 35.45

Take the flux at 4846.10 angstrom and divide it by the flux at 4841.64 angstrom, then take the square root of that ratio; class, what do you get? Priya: 0.99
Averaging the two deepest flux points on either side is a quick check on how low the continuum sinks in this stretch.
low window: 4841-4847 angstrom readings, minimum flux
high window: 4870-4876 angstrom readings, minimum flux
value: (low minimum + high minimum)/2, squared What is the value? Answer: 1063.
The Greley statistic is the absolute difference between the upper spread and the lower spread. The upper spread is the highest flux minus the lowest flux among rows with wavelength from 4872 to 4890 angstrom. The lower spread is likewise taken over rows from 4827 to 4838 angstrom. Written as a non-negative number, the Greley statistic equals 1.1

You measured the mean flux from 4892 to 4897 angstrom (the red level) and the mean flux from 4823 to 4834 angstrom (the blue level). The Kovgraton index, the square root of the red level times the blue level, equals 34.6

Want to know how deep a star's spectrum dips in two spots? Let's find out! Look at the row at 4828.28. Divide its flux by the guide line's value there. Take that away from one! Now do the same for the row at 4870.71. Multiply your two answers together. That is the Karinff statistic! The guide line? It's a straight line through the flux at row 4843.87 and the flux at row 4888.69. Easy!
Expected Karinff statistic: 0.0028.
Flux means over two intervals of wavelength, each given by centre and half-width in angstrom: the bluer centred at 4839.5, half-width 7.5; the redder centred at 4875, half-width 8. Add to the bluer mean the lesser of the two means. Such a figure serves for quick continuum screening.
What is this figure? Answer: 68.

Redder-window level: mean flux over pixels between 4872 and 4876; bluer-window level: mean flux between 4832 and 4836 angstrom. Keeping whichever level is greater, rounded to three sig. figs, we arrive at 34.7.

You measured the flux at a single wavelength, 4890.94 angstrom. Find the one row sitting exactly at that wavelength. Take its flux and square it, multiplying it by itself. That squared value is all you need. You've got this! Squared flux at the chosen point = 917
